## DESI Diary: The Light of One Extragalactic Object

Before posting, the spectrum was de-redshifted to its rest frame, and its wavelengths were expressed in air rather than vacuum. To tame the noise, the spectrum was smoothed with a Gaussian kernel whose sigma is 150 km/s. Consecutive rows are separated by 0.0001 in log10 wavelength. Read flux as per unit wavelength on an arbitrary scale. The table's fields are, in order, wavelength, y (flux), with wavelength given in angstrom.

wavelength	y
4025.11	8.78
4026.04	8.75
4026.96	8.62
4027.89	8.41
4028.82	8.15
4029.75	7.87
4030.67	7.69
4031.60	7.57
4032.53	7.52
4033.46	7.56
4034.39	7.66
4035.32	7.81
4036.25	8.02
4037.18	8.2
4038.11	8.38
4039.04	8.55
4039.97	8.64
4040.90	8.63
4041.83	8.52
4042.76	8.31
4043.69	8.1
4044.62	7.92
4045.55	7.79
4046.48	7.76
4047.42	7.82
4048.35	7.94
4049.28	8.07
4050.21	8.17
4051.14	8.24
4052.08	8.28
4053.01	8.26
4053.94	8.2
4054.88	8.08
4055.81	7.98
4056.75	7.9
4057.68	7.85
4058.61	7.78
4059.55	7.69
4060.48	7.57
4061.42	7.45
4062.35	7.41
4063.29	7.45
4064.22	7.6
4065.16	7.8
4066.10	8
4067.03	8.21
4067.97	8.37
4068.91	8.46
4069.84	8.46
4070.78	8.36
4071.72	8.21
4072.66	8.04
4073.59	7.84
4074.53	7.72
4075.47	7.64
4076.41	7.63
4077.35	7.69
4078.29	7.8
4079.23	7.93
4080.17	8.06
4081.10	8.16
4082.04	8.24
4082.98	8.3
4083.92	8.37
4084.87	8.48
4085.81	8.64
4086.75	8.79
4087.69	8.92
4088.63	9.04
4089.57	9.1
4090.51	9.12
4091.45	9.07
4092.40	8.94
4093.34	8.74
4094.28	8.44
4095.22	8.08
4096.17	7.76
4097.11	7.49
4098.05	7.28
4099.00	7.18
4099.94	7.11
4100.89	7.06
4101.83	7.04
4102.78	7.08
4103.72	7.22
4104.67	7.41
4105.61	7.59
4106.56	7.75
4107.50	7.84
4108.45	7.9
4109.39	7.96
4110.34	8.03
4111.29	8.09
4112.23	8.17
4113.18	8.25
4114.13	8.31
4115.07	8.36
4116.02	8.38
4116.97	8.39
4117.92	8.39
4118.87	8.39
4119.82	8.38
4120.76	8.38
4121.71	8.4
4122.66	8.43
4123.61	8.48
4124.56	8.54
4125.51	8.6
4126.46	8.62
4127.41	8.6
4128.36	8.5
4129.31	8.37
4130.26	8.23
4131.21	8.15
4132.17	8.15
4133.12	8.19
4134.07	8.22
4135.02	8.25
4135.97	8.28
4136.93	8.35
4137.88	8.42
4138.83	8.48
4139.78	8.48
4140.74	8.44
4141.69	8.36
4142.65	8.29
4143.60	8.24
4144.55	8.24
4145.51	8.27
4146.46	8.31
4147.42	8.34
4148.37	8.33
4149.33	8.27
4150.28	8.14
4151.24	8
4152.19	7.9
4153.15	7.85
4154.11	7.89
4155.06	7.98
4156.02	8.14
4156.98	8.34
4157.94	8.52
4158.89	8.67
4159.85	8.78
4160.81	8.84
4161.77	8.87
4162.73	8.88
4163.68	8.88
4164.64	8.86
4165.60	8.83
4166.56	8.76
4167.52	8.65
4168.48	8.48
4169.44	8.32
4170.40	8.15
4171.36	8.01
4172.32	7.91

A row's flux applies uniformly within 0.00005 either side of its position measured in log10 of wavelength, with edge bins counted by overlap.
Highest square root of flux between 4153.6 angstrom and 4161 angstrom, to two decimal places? 2.97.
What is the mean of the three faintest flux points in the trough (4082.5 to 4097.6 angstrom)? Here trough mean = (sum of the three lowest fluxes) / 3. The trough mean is 7.78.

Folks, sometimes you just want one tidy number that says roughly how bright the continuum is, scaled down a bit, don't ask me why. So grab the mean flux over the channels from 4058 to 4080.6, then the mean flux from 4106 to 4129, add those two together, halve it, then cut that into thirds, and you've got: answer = 2.70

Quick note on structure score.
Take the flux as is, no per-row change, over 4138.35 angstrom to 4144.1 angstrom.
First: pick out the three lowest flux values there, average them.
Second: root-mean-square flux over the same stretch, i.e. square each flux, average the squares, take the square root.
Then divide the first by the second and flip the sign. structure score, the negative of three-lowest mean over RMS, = -0.990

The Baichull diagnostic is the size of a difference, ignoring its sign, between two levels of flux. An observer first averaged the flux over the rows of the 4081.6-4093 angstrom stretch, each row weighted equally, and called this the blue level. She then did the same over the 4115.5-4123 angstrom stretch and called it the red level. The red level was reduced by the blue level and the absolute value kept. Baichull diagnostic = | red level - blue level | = 0.36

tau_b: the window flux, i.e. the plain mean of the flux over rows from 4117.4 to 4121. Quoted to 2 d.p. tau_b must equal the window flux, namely 8.39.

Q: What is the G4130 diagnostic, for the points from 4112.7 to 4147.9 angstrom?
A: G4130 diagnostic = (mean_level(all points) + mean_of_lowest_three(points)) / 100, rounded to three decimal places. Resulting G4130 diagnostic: 0.165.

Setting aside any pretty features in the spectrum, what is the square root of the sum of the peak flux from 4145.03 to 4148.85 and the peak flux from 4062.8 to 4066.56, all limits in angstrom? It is 4.04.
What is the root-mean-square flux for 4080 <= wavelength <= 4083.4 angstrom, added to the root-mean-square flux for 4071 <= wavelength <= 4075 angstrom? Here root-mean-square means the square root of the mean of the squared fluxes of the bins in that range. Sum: 16.1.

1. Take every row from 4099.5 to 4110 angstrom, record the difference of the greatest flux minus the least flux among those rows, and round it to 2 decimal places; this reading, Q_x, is 0.92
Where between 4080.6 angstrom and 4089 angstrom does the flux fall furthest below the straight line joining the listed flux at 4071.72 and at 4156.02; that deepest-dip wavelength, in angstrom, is 4081.10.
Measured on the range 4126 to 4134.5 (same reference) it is 4131.21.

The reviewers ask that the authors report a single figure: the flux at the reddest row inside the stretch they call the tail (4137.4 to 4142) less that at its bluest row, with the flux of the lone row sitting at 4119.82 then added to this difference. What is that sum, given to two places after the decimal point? 8.32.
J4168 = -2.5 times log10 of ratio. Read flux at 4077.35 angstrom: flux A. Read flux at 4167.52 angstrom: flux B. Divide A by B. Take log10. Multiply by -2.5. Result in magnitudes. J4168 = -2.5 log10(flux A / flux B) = 0.13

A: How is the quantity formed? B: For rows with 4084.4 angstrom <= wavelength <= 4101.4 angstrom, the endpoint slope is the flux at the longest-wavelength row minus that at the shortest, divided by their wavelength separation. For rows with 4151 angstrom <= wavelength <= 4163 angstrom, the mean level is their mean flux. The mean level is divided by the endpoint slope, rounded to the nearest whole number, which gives -94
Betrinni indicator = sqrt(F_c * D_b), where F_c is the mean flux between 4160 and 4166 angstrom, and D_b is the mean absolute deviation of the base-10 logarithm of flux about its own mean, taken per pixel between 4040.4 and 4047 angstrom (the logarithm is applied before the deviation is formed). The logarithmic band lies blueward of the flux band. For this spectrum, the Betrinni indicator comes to 0.370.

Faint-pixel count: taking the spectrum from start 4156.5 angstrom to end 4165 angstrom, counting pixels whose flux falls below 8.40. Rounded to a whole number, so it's 1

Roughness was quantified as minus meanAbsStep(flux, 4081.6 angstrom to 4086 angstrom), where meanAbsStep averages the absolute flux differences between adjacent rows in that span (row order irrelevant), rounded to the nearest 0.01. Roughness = -0.10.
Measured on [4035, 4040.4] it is -0.17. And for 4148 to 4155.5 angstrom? -0.09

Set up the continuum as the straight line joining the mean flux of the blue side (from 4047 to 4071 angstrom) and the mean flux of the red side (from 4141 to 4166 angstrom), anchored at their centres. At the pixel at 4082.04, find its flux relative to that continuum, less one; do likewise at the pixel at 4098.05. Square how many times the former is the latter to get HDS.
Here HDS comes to 0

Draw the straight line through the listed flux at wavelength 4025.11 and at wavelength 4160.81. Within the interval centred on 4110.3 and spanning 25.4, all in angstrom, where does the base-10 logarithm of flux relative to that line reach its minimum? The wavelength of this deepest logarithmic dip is 4101.83 angstrom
